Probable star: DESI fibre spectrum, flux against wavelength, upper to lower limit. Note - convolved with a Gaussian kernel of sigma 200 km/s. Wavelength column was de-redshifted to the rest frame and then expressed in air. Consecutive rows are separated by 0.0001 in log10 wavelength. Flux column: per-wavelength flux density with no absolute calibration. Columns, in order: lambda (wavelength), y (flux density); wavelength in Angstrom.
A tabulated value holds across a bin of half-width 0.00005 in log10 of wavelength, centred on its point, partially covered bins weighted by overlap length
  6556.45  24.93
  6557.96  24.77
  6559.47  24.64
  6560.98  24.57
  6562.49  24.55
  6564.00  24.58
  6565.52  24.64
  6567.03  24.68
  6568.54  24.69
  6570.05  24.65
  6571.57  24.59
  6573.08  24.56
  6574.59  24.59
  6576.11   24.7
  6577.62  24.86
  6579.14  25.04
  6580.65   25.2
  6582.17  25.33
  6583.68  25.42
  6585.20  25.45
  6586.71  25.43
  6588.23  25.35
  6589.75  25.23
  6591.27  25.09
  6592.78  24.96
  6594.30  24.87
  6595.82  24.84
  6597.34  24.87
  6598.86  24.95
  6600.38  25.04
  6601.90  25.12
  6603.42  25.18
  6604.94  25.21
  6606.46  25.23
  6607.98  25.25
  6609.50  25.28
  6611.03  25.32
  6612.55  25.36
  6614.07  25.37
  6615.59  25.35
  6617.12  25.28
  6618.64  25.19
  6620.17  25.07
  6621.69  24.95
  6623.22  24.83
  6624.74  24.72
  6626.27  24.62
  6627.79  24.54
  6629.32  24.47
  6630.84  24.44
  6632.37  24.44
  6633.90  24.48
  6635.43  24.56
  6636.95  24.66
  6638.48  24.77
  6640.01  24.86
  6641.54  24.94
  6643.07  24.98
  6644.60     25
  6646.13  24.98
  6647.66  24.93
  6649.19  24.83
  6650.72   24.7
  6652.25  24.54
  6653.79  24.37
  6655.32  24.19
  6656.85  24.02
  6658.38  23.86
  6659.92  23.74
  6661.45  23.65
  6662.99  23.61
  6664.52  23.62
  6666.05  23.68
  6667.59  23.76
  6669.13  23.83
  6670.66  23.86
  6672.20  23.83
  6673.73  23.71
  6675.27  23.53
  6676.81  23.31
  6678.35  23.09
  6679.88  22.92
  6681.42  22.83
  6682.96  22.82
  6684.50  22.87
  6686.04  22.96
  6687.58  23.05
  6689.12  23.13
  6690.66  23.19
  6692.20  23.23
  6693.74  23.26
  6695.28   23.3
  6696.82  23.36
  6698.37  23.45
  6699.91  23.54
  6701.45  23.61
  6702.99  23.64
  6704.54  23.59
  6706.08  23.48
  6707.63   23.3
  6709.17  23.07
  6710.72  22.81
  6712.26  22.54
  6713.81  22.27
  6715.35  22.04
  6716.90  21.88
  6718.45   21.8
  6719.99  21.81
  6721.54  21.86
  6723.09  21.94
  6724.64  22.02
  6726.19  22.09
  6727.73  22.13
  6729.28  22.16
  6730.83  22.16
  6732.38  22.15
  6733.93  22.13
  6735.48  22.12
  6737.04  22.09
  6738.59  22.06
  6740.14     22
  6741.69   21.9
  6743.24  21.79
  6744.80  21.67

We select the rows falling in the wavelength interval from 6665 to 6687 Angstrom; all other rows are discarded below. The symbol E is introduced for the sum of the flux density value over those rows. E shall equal 327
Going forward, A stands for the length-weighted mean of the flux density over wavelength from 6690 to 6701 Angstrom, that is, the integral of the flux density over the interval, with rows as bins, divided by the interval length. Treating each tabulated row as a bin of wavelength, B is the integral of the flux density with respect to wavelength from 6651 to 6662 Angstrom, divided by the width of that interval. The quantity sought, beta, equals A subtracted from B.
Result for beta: 0.7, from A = 23.35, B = 24.1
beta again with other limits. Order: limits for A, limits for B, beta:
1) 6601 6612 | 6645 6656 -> -0.6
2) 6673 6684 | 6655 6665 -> 0.7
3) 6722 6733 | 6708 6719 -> 0.3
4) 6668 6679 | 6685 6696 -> -0.4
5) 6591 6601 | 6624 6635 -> -0.4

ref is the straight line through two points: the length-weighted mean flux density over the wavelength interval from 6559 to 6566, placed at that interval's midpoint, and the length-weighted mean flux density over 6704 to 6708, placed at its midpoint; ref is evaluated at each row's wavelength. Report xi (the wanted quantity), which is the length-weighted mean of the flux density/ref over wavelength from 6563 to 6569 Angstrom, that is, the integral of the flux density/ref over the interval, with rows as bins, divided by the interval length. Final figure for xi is 1.00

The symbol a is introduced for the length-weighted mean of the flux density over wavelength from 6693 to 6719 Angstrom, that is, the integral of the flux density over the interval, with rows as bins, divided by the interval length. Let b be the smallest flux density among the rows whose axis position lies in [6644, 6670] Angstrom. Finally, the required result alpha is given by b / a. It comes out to 1.03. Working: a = 23.0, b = 23.61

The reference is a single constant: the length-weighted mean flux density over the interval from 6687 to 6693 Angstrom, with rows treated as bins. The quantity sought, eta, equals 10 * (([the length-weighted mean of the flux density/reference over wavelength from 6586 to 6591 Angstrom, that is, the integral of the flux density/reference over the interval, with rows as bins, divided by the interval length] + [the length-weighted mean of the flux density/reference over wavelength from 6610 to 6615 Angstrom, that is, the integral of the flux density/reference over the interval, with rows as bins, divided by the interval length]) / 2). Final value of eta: 10.9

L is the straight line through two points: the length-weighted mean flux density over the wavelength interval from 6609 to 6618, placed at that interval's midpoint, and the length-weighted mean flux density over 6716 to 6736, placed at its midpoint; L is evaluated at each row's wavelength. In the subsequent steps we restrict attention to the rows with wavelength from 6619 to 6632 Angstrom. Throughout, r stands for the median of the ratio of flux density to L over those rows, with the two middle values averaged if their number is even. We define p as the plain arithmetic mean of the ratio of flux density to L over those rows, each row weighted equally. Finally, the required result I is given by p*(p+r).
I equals 1.96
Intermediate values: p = 0.99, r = 0.99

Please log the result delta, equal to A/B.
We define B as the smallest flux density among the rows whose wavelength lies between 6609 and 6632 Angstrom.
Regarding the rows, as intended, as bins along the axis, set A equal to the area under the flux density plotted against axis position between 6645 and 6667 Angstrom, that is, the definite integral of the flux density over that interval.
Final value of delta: 22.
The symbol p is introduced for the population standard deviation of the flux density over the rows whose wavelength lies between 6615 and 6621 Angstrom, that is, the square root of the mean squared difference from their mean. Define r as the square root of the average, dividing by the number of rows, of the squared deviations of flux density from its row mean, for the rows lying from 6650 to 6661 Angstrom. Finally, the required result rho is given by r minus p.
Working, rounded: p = 0.1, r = 0.33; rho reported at 0.22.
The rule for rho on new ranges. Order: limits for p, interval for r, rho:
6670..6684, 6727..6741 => -0.35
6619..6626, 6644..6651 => -0.02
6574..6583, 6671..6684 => 0.11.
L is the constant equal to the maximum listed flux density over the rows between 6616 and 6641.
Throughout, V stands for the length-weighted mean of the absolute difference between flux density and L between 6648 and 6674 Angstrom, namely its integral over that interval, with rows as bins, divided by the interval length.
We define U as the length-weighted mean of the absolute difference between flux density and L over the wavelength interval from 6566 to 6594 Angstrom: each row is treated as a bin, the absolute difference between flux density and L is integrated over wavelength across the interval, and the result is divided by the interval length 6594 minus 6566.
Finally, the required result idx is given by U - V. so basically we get -1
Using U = 0.36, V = 1.3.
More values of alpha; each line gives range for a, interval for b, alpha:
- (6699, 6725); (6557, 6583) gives 1.08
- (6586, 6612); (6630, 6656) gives 0.96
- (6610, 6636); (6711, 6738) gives 0.88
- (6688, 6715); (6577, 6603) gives 1.07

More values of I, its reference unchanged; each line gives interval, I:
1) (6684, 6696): 2.01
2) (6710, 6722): 1.96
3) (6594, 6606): 1.89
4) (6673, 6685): 1.95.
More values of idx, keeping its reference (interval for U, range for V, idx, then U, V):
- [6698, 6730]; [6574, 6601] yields 2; 2.67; 0.3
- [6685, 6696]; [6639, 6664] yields 1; 2.13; 0.8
